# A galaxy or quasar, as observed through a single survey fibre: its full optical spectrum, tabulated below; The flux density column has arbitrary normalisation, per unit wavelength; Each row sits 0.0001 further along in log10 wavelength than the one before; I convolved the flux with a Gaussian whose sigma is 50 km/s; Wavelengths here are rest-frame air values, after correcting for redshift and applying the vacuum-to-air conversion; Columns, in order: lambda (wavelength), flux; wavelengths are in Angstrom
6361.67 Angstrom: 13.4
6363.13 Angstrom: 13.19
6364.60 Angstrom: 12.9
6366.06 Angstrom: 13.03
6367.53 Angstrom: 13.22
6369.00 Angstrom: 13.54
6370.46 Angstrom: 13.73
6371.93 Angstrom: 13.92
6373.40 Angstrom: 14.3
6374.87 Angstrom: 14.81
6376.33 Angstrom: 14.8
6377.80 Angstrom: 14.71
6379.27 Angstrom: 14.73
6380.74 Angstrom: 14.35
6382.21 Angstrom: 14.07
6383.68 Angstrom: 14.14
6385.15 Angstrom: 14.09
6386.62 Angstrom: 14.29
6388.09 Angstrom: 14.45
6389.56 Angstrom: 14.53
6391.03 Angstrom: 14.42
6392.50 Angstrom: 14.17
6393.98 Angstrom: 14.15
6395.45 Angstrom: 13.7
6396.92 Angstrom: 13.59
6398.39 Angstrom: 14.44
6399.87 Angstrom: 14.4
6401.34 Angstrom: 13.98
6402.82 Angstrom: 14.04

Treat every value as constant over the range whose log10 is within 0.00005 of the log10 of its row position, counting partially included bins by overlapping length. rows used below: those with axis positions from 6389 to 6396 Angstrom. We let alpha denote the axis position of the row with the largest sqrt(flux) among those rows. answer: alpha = 6389.56 Angstrom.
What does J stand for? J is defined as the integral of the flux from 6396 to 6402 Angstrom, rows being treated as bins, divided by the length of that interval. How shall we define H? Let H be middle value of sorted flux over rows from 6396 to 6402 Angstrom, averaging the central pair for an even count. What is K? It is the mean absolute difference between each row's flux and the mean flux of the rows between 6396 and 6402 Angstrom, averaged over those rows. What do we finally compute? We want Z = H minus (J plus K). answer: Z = -0.226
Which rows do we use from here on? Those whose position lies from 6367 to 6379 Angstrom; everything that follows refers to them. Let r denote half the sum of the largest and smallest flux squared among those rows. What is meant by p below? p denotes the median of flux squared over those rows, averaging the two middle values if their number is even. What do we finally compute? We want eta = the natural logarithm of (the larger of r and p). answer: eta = 5.29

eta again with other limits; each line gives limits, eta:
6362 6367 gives 5.14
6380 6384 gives 5.31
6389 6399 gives 5.30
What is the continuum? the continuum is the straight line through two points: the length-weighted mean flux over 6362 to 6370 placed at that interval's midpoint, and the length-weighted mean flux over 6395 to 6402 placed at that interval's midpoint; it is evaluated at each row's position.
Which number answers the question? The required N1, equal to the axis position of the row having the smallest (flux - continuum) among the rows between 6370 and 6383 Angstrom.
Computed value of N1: 6370.46 Angstrom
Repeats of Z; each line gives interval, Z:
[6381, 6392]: -0.159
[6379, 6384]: -0.267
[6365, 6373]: -0.246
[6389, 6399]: -0.252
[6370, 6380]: -0.115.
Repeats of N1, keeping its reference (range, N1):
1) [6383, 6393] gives 6392.50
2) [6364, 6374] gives 6364.60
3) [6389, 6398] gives 6396.92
